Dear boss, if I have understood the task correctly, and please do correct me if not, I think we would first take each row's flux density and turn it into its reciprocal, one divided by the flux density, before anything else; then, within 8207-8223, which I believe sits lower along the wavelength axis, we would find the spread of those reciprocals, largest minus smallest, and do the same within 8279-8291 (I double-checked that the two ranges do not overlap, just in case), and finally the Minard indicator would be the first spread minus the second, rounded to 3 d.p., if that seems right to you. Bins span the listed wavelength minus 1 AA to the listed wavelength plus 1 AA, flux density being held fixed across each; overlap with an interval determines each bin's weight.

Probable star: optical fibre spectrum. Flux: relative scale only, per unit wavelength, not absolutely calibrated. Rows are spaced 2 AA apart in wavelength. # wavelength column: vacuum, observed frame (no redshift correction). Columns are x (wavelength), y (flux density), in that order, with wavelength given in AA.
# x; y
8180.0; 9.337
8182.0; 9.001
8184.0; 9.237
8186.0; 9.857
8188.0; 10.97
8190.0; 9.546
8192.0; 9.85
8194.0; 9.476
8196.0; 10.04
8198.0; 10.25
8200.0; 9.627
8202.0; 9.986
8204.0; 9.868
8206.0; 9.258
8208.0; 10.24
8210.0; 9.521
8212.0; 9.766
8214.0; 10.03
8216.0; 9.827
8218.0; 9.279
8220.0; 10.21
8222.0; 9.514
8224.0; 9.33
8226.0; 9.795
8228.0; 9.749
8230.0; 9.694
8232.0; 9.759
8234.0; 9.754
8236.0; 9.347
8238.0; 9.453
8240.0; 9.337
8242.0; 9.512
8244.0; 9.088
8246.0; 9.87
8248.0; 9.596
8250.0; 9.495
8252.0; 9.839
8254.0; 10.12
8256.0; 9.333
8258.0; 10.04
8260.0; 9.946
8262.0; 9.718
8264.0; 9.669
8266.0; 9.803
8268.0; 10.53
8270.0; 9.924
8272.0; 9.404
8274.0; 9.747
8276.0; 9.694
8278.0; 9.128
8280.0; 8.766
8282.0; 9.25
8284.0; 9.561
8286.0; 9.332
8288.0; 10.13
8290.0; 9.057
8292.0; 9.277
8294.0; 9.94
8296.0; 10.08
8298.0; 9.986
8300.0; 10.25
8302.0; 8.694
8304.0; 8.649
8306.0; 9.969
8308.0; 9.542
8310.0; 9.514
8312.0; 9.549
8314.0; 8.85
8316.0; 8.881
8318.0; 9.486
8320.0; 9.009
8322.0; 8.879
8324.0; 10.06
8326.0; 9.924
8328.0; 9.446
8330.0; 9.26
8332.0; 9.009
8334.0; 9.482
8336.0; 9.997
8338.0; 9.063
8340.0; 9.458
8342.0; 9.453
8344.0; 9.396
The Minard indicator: -0.005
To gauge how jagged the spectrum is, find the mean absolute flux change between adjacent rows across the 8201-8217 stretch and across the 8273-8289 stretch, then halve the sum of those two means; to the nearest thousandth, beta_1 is 0.425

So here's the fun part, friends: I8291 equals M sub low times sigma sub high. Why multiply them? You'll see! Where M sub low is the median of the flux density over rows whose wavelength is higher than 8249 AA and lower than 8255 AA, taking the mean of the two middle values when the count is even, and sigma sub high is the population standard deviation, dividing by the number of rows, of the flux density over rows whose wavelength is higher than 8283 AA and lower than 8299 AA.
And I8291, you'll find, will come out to 3.8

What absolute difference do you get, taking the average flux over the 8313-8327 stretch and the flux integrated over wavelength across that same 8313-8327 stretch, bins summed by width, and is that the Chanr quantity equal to 121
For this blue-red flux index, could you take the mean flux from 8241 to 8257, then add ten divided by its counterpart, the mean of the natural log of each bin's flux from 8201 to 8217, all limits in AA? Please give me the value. 14.0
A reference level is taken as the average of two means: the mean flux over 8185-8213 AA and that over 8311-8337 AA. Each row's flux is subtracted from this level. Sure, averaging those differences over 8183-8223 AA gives -0.19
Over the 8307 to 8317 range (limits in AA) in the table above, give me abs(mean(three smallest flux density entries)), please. 9.08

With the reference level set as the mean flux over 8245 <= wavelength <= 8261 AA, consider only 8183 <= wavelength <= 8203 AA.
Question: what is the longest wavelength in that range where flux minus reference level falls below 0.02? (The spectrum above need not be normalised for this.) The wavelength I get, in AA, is 8200.0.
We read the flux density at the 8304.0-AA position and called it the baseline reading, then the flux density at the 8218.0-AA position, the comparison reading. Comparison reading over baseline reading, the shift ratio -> 1.07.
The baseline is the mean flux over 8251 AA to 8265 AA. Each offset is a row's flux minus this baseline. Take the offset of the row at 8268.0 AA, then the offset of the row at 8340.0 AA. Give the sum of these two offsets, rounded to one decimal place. 0.4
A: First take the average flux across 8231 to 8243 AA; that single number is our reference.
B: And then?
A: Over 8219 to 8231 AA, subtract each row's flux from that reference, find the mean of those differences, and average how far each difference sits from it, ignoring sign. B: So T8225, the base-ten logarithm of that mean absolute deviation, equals -0.69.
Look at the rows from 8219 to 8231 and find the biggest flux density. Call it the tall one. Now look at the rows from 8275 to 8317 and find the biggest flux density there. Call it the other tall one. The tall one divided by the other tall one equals 1.00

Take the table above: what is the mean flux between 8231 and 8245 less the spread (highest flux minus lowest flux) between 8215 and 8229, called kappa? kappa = 8.53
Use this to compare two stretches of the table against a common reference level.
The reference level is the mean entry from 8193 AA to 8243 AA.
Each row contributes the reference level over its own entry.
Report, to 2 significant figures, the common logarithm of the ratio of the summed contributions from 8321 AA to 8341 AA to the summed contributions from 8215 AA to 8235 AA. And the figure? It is 0.011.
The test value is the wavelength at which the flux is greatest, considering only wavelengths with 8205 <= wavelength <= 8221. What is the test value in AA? 8208.0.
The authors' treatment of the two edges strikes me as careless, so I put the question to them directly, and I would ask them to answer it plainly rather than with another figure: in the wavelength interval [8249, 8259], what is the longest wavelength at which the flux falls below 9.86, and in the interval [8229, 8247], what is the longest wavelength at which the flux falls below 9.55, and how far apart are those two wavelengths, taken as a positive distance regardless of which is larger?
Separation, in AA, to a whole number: 12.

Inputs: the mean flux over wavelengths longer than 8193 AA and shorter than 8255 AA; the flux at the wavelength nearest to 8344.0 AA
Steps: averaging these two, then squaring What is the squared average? 91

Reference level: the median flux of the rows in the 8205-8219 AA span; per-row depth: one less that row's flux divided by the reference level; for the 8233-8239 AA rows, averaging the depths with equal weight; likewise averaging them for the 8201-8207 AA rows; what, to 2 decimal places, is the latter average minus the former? -0.02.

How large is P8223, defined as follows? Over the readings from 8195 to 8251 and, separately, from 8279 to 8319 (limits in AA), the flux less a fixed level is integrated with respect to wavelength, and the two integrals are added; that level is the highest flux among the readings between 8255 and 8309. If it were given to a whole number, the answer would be -91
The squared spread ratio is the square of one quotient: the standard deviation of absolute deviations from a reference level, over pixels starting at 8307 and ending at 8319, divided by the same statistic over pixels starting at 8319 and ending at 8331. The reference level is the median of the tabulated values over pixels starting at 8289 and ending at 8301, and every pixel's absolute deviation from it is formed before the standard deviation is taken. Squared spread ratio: 0.62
